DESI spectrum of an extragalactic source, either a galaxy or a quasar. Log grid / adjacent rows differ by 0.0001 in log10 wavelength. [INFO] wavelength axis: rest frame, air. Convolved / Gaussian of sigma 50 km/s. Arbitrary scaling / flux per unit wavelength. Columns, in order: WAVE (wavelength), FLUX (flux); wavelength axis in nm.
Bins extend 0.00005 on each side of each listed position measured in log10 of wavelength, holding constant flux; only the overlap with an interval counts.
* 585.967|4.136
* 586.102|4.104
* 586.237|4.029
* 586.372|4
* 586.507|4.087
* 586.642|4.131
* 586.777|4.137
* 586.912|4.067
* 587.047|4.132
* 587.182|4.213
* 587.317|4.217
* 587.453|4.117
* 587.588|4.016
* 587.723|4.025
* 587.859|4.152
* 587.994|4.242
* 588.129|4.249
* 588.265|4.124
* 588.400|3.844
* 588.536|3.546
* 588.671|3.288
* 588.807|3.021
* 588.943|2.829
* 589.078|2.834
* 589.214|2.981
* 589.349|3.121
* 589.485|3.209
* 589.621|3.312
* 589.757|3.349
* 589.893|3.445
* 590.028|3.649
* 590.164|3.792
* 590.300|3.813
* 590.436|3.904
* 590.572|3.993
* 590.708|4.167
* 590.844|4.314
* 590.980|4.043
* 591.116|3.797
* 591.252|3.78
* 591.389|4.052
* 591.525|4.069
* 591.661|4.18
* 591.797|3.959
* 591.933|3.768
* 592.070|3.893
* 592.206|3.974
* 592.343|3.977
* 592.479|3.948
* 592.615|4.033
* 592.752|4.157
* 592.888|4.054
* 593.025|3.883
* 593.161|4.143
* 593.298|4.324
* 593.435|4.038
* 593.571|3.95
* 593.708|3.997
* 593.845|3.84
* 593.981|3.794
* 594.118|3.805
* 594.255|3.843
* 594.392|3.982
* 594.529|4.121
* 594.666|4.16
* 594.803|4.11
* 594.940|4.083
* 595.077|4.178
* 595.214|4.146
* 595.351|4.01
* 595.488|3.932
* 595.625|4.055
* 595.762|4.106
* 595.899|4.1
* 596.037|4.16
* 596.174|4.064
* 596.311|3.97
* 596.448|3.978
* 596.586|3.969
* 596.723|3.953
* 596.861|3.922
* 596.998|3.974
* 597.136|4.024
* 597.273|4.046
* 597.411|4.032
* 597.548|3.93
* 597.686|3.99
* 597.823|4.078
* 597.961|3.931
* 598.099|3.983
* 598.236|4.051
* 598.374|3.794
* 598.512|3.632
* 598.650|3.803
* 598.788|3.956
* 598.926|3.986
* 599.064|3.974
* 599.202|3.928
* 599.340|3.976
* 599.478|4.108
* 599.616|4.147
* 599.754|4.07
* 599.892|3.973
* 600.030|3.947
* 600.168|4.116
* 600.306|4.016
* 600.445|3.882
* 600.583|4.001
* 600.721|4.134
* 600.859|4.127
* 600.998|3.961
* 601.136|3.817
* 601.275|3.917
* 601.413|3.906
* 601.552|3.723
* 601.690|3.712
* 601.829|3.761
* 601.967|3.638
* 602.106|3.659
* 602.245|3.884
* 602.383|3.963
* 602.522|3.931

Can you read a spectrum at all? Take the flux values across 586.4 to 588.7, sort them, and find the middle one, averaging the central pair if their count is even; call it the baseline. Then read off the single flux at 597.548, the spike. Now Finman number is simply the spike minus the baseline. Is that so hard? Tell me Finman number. -0.2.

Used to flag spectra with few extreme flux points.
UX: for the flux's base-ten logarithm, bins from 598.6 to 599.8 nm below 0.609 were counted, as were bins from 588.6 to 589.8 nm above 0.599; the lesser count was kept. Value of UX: 0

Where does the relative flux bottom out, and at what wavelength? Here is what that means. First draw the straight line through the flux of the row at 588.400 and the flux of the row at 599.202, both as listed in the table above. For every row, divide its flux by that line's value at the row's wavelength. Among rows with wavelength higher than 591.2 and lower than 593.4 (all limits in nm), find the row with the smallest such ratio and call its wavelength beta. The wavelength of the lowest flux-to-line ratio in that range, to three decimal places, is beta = 591.933 nm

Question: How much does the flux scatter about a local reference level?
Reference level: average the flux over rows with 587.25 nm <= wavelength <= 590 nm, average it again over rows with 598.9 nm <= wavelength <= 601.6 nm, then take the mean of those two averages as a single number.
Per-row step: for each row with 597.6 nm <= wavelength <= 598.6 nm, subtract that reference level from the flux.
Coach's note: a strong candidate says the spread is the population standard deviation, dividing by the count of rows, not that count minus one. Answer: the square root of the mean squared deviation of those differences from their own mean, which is 0.15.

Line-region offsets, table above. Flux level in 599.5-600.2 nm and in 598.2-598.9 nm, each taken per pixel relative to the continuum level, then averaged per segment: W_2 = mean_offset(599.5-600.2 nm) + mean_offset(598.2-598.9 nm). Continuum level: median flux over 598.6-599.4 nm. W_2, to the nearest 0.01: -0.03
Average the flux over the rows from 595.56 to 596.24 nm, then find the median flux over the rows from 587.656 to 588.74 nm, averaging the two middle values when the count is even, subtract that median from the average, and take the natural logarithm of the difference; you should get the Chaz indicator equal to -3.8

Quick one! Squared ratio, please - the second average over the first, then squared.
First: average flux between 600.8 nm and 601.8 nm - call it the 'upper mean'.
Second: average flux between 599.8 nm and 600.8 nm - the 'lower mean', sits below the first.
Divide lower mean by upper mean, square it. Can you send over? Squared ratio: 1.1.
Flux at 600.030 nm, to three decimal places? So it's 3.947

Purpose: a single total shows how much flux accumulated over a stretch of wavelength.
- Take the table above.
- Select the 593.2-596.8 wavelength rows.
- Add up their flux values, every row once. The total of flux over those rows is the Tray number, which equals 105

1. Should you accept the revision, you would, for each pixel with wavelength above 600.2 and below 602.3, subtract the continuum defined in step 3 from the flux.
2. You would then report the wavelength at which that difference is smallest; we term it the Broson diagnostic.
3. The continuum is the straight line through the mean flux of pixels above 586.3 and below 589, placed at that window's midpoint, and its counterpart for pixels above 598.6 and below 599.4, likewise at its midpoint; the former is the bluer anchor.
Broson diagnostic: 601.967 nm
